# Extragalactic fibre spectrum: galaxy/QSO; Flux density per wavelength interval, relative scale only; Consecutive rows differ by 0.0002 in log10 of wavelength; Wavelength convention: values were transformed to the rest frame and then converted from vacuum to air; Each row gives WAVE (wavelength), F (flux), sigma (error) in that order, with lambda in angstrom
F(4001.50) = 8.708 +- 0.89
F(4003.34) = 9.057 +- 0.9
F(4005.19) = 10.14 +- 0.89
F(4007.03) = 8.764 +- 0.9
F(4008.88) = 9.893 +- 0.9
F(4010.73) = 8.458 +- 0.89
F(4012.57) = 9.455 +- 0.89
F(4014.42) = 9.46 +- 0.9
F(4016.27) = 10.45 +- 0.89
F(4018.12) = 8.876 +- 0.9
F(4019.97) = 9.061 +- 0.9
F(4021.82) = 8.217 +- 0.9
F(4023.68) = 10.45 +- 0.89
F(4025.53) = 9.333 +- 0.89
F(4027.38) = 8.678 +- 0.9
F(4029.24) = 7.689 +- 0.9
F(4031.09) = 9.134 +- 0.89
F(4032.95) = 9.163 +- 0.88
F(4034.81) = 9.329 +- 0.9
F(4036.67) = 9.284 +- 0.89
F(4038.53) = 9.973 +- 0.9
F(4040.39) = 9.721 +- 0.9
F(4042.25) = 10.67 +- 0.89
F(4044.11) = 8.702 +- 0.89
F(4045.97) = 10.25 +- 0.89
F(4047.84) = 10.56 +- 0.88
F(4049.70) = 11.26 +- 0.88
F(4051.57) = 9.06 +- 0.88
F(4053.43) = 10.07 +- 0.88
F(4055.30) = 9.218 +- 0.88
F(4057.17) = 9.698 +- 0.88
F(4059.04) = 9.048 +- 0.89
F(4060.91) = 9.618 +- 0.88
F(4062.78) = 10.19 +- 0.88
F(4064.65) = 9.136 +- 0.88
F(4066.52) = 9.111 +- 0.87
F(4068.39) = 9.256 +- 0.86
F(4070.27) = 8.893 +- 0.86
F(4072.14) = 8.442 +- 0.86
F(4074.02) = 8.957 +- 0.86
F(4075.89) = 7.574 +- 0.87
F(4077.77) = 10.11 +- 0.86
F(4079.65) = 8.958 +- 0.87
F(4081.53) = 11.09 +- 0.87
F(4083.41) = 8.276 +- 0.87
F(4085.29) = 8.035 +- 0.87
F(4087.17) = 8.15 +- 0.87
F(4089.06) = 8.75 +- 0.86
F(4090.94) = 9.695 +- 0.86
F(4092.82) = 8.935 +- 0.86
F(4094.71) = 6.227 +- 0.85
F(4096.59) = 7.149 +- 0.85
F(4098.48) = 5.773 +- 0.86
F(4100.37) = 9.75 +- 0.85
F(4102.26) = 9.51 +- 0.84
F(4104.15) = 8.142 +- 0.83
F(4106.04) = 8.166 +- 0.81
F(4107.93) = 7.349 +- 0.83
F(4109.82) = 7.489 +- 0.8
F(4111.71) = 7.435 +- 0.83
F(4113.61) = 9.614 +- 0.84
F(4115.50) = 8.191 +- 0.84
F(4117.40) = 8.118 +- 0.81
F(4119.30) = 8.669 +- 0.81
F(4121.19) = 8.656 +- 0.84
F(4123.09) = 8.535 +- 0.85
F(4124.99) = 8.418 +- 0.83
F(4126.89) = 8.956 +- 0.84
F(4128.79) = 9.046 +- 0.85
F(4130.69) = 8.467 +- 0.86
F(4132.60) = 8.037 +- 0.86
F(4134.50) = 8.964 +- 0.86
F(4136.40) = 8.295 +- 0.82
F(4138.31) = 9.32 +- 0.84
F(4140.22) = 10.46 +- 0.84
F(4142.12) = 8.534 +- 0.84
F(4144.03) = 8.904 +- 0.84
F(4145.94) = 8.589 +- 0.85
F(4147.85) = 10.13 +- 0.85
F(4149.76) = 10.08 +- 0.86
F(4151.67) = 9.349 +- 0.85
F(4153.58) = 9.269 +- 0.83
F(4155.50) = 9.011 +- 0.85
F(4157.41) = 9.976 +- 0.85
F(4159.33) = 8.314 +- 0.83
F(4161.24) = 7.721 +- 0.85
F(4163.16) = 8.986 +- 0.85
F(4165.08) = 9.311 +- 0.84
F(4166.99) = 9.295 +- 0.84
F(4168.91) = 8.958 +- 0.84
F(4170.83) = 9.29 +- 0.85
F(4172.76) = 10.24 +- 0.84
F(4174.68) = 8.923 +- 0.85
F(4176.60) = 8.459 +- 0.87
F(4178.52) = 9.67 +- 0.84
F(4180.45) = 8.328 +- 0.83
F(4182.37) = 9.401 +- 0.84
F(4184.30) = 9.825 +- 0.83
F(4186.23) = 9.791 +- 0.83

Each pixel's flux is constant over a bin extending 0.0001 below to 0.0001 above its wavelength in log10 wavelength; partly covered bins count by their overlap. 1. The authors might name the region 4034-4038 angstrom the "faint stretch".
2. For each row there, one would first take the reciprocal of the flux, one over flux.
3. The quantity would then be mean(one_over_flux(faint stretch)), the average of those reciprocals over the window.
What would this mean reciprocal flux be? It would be 0.107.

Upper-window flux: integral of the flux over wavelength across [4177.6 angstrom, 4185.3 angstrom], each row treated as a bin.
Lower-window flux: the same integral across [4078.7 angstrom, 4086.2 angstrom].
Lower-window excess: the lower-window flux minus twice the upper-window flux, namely -75.0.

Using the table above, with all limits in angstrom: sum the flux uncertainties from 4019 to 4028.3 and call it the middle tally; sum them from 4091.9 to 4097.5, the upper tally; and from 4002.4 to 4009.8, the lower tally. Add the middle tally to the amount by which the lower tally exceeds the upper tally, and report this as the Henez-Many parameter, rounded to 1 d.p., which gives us 5.5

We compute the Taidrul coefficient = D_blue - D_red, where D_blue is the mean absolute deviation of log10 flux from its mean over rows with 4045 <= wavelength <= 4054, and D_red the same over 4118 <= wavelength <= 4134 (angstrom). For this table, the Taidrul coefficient 0.0115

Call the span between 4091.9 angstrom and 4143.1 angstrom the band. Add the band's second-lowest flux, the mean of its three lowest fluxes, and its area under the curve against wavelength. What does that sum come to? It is 442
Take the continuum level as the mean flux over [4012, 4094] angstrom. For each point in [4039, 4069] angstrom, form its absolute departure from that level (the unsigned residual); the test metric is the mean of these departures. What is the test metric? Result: 0.62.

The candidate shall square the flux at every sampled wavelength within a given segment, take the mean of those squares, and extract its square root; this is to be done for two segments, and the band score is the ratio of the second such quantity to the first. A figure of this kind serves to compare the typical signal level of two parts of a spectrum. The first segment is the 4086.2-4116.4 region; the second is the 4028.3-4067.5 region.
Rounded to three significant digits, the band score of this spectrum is 1.17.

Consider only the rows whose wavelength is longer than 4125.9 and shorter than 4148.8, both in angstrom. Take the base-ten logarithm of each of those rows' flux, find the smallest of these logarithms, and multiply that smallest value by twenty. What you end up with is 18.1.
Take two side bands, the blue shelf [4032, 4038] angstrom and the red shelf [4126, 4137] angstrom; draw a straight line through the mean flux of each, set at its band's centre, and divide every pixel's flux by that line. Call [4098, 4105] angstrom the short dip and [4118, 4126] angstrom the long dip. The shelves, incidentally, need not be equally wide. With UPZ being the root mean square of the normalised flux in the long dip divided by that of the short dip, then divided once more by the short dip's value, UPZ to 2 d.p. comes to 1.08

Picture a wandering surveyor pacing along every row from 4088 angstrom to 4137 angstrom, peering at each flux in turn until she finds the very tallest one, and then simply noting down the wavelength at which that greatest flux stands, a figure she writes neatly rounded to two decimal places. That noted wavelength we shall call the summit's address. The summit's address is 4100.37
